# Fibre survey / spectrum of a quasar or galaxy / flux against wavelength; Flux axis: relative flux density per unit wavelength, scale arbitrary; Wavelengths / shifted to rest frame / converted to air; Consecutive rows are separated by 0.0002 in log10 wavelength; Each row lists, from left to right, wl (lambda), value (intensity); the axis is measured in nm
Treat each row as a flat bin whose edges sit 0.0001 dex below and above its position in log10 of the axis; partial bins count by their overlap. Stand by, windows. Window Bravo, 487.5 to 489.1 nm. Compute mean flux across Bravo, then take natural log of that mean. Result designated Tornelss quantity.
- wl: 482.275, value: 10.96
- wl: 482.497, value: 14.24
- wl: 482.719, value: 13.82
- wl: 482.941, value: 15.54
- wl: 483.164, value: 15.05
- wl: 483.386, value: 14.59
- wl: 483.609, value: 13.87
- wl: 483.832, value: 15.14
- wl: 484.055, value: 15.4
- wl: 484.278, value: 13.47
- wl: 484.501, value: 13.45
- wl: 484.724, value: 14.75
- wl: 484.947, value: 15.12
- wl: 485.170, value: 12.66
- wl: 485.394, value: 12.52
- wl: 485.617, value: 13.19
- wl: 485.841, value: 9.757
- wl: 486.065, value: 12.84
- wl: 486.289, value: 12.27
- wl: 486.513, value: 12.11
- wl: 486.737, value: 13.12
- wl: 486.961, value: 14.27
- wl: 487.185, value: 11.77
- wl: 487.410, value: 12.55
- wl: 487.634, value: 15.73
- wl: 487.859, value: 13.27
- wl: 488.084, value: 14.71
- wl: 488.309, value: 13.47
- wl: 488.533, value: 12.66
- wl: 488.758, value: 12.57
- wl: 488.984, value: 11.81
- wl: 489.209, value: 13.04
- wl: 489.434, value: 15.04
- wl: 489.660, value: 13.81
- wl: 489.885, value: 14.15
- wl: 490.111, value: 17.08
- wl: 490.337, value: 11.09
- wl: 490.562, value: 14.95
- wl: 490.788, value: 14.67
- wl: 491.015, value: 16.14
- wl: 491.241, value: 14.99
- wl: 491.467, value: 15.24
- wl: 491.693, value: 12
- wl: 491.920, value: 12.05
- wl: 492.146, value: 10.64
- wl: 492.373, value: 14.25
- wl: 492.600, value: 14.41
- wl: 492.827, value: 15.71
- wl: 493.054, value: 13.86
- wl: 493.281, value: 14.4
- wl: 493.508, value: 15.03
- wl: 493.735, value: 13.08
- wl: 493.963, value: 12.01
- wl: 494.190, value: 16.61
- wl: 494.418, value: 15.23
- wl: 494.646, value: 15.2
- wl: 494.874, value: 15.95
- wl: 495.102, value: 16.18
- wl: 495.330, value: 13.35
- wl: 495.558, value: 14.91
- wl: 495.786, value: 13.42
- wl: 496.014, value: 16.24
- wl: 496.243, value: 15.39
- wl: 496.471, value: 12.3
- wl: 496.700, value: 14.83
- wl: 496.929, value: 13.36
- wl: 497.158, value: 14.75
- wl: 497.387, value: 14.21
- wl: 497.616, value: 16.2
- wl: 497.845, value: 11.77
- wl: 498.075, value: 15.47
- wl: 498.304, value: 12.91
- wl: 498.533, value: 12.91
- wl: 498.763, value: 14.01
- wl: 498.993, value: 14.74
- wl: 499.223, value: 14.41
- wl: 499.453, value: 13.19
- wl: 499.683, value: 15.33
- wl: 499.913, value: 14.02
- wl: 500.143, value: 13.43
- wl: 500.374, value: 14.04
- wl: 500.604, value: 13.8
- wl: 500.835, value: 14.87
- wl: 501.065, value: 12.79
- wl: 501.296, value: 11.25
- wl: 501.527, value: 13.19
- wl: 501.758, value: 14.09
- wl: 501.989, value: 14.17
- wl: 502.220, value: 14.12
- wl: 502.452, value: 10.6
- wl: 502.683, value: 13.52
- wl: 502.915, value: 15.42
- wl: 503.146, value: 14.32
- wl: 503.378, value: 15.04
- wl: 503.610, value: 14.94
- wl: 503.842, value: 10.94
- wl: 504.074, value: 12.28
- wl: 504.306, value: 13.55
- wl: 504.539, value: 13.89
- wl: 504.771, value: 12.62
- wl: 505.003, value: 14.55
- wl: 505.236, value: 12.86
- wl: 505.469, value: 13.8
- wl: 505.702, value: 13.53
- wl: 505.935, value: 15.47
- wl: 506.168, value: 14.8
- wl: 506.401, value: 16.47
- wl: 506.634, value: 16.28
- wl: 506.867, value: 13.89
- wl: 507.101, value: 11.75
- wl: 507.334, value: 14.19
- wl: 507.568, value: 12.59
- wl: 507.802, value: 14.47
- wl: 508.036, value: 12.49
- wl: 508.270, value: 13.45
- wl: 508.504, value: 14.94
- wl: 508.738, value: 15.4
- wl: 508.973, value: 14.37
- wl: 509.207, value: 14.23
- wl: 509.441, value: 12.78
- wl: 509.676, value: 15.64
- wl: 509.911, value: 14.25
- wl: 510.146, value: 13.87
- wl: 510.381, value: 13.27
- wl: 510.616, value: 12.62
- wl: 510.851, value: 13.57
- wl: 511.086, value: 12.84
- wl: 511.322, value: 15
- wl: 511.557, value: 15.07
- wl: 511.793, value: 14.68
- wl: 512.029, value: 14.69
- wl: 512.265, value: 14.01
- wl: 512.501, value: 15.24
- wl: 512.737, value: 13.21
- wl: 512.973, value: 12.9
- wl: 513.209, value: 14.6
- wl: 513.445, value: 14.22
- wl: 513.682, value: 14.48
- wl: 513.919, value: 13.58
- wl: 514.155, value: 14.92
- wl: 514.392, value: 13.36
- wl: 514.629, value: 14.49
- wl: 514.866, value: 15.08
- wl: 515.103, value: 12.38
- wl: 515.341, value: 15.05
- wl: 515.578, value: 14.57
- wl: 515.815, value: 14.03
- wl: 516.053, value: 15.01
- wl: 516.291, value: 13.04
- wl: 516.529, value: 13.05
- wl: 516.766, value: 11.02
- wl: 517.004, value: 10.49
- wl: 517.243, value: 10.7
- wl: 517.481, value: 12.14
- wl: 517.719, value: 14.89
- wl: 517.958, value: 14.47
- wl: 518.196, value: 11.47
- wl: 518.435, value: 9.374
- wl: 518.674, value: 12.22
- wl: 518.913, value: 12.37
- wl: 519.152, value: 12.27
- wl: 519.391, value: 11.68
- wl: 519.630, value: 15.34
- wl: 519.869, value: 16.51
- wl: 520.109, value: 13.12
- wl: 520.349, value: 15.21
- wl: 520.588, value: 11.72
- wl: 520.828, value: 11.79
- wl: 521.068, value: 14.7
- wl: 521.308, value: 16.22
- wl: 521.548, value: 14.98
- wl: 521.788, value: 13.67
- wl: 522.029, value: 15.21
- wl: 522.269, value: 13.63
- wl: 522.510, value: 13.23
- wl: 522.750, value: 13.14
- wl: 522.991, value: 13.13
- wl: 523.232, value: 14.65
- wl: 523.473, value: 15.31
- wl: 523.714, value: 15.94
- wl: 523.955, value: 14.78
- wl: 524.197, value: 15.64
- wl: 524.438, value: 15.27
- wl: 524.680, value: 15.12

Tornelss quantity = 2.60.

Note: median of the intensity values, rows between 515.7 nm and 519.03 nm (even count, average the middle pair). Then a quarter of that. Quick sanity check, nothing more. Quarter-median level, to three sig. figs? 3.07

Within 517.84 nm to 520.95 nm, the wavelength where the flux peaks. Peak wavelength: 519.869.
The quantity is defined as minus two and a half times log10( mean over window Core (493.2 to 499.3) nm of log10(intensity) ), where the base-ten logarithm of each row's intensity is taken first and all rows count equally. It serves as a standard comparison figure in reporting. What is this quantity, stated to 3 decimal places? -0.158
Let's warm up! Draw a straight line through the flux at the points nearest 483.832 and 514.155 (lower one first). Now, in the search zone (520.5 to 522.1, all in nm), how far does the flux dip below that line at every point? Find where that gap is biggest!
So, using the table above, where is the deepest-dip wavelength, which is 520.588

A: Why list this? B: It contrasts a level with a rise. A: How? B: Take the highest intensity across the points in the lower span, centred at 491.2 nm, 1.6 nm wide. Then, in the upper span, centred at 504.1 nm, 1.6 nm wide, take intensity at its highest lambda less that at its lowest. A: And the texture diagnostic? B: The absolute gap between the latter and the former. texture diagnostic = 18.6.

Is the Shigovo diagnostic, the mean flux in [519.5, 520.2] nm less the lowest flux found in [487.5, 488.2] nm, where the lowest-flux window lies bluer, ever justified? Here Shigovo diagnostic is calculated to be 1.7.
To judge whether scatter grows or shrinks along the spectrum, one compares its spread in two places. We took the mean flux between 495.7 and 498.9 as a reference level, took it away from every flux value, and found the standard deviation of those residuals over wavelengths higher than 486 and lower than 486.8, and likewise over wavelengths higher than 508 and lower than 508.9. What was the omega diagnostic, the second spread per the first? 2.8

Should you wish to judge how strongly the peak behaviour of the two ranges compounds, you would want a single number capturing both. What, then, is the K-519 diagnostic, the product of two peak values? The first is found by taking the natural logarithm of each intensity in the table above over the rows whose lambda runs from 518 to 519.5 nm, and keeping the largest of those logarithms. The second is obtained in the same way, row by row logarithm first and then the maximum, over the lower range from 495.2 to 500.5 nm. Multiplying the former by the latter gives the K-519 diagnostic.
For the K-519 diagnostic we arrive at 7.0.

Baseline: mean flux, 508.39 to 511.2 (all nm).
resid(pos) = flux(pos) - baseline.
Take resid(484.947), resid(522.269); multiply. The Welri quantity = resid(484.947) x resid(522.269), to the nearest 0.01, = -0.40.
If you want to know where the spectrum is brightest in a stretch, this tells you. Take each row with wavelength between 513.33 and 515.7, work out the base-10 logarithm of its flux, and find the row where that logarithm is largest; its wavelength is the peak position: 514.866 nm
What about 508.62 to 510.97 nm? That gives 509.676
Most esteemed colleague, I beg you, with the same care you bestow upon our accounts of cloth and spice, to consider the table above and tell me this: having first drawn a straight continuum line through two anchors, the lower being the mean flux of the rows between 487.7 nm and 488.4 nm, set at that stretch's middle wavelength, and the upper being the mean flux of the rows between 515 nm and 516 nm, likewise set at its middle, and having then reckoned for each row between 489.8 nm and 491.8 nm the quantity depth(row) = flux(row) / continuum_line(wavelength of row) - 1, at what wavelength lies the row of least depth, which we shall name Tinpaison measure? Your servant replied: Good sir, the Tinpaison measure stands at 490.337 nm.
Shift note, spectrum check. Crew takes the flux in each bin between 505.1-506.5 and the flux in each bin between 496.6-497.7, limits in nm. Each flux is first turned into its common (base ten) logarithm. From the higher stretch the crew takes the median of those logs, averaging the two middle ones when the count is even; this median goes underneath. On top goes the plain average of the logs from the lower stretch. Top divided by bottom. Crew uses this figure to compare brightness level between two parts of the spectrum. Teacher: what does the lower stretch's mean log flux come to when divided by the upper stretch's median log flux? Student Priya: 1.01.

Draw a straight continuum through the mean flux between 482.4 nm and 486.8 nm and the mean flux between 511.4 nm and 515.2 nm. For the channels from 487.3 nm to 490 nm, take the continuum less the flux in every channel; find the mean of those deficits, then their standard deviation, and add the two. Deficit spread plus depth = 1.3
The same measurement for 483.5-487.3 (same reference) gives 1.8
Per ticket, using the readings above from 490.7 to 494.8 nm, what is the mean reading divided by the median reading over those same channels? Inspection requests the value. 0.98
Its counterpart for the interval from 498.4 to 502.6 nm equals 0.97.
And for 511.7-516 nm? 0.98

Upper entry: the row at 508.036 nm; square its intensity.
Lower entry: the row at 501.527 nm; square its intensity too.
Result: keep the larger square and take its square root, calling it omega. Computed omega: 13.2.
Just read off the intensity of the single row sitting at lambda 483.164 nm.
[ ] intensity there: 15.05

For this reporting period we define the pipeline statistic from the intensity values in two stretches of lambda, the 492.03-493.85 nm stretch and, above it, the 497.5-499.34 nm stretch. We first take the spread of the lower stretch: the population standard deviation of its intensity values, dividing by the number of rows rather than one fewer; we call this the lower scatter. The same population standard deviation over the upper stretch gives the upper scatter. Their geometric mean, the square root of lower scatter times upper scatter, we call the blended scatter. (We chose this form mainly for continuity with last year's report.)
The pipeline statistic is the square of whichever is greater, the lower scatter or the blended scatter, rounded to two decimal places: 2.06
